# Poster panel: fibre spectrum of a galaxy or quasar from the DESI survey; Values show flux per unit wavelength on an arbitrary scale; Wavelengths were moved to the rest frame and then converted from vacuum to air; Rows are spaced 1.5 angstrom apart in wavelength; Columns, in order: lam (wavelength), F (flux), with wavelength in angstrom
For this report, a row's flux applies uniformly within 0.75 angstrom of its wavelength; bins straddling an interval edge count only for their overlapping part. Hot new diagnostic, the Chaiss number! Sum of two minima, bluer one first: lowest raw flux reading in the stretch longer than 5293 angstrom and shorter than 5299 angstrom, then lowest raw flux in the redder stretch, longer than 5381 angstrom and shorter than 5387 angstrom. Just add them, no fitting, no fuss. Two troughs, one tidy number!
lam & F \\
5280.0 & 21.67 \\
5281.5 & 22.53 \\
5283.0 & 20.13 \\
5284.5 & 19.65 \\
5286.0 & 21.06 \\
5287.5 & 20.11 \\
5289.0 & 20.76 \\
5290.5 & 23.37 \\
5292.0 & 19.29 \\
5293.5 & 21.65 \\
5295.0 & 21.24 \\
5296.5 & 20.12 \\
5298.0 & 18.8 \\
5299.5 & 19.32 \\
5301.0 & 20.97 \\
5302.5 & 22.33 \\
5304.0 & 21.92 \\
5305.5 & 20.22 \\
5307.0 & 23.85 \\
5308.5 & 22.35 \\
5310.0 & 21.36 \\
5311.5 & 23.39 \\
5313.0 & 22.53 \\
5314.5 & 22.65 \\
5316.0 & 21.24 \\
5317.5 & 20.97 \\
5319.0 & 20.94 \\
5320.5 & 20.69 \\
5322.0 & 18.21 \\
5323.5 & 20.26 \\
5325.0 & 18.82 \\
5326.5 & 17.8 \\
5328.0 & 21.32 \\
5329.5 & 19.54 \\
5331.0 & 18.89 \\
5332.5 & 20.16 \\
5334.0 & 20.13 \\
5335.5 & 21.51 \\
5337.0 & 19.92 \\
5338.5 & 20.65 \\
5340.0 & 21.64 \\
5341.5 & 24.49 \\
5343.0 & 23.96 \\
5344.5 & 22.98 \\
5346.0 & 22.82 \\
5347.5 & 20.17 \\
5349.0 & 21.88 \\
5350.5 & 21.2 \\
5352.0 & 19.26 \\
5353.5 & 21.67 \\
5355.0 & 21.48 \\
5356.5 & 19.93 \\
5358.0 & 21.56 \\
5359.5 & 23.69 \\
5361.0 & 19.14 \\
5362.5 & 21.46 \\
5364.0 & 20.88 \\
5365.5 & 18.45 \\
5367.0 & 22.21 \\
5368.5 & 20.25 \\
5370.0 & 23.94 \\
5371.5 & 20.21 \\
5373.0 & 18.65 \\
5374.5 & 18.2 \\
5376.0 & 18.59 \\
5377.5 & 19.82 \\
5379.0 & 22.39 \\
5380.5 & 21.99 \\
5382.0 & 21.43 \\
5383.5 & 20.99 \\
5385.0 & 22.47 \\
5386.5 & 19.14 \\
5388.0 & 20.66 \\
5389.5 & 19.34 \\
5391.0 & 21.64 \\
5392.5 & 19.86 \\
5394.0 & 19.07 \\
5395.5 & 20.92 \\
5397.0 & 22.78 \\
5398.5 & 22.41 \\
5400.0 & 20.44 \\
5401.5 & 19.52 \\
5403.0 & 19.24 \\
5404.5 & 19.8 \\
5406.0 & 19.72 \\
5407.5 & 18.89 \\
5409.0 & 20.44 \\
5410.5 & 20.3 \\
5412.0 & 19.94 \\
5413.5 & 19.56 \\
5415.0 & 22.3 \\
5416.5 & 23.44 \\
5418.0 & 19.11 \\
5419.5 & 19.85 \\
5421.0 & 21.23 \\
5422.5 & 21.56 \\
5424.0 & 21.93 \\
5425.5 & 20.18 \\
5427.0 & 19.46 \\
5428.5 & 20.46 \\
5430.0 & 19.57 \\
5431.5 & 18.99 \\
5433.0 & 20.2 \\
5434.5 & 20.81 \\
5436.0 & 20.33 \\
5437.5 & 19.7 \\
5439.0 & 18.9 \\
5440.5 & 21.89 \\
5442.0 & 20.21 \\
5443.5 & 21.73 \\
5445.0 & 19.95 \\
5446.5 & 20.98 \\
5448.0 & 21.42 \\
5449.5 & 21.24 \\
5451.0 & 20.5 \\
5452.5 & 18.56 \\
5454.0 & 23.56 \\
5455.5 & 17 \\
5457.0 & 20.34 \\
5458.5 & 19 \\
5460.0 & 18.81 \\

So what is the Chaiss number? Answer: 37.9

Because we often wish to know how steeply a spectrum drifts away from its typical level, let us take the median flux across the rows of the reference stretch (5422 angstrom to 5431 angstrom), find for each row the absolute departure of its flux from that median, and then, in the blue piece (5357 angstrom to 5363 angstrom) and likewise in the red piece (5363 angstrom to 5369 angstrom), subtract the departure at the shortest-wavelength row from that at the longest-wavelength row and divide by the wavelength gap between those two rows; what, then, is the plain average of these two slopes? -0.066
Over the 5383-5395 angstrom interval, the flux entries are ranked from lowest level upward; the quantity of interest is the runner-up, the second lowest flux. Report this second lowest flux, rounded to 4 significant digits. 19.14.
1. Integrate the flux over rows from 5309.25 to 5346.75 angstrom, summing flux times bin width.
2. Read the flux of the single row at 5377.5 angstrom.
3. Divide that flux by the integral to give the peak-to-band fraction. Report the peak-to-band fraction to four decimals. 0.0251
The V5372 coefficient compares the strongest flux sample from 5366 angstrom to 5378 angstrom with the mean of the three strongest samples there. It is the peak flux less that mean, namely 1.8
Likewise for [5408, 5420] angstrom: 1.4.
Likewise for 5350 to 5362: 1.4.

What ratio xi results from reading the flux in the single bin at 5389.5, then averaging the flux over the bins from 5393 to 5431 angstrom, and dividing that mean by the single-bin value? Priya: 1.06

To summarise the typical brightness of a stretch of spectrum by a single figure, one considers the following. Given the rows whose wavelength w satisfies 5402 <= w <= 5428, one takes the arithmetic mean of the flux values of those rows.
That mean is 20.4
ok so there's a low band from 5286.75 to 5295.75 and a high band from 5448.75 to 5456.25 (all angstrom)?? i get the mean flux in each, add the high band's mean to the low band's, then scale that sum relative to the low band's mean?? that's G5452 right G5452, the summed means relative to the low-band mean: 1.96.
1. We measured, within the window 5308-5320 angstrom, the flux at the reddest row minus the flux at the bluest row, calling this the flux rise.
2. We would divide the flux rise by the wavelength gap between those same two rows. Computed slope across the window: -0.13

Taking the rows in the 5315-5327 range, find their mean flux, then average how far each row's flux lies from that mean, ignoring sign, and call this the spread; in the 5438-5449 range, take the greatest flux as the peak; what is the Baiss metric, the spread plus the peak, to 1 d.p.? 23.1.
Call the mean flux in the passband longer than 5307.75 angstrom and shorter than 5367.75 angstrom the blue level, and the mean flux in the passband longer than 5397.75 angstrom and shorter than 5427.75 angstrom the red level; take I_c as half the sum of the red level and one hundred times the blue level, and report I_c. 1063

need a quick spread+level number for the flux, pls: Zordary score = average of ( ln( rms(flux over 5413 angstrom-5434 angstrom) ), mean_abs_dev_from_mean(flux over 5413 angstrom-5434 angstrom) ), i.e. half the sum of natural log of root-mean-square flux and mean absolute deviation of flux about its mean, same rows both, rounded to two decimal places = 2.06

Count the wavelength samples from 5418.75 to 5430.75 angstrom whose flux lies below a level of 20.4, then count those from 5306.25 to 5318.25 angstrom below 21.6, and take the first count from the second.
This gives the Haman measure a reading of -1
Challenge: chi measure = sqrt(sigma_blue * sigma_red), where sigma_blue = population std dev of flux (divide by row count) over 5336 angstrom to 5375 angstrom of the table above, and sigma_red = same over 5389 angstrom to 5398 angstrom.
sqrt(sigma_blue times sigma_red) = 1.5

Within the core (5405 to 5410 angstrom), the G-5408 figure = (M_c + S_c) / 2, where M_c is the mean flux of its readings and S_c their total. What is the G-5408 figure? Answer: 39.4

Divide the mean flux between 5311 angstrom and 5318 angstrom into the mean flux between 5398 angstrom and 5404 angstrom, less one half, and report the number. 0.42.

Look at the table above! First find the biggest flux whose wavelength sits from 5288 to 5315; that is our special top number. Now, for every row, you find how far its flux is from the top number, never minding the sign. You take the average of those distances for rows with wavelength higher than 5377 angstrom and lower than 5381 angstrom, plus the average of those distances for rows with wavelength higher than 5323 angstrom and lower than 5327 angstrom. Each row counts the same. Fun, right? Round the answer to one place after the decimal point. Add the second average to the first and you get 7.3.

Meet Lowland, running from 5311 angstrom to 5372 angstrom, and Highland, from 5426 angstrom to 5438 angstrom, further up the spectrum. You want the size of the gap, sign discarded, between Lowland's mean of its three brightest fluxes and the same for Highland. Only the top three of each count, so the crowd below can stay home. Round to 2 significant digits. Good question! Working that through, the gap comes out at 3.6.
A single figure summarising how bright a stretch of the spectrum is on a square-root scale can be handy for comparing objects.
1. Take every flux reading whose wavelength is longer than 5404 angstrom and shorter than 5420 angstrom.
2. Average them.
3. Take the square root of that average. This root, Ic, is 4.51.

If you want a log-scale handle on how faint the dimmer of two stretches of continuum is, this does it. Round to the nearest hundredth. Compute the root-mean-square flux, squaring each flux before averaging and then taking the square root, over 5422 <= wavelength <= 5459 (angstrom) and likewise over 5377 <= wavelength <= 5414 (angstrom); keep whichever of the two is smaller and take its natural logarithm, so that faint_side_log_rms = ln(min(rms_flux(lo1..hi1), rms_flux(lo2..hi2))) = 3.01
